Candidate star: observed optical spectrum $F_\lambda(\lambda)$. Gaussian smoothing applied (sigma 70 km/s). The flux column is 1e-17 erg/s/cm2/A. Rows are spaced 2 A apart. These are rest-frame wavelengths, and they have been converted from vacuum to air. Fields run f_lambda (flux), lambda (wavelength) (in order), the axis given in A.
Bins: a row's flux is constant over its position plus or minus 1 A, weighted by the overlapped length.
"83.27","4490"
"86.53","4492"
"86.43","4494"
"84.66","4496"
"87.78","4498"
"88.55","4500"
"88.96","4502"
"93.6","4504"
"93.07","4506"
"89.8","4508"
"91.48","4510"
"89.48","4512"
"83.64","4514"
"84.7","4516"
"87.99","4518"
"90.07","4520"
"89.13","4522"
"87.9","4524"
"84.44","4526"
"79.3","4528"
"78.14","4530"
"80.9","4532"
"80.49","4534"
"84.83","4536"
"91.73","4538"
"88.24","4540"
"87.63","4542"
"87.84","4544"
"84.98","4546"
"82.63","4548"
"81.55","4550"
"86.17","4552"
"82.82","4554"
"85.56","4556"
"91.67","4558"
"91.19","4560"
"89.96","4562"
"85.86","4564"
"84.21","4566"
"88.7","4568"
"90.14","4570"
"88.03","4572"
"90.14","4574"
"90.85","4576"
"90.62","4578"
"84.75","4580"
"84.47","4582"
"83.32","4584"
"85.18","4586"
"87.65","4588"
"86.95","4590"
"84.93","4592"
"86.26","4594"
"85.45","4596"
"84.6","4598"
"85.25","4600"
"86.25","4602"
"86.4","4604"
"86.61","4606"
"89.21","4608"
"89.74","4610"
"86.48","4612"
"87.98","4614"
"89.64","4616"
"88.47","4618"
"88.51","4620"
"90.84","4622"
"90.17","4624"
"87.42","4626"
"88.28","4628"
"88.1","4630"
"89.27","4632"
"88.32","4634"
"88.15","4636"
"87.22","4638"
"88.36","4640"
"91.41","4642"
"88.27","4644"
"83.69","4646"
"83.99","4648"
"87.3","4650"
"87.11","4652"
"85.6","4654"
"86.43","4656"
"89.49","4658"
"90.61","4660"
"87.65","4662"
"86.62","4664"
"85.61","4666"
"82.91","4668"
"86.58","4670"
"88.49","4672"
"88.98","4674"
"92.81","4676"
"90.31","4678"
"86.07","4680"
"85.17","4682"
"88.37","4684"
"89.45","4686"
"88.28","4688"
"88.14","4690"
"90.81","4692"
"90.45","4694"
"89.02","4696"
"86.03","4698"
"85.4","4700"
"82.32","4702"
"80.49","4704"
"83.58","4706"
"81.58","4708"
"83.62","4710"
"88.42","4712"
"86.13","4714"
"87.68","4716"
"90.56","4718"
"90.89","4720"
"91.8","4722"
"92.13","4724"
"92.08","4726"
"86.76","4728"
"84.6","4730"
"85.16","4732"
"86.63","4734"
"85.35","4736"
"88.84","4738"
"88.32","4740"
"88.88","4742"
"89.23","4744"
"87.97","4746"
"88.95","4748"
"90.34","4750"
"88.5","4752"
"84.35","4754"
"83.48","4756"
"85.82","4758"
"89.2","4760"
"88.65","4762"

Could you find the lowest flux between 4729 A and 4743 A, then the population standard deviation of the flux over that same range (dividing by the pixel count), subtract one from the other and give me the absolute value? 82.9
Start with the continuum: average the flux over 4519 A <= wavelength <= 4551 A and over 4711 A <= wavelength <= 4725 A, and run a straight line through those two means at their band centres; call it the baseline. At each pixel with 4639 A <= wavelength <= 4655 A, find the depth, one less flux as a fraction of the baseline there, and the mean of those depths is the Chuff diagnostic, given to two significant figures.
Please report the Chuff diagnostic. 0.010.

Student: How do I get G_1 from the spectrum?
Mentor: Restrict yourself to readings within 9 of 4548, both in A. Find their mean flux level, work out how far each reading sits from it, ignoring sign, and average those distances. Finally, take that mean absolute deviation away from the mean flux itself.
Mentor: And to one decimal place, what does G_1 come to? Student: 83.2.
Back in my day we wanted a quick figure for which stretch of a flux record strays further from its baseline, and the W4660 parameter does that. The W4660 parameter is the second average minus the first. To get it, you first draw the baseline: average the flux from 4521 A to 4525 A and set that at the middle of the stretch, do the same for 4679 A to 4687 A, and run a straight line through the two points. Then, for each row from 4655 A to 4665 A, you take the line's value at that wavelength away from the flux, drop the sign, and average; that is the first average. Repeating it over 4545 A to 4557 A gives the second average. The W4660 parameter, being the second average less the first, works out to 2.9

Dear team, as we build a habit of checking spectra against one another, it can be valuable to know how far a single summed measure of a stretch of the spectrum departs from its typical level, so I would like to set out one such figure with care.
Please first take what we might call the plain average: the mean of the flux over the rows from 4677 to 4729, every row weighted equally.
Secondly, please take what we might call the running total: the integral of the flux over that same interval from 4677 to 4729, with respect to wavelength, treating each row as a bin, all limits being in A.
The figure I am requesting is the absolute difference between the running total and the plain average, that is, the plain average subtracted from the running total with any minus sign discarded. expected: 4464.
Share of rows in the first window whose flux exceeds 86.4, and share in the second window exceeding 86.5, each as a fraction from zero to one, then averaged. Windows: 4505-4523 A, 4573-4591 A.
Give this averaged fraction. 0.67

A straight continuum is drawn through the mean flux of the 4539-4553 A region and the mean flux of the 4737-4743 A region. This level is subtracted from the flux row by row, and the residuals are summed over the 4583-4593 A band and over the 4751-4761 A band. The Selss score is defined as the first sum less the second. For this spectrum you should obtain 10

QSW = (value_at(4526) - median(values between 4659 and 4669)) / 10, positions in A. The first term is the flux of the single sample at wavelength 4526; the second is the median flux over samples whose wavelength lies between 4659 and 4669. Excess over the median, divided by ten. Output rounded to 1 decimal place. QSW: -0.2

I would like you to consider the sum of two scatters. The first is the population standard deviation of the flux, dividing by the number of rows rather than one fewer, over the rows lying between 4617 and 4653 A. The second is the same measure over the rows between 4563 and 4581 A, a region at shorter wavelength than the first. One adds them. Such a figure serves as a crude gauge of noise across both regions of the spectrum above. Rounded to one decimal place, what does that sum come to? 4.3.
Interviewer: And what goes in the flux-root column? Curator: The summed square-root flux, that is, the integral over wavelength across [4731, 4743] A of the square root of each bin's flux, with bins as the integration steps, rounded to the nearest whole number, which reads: 112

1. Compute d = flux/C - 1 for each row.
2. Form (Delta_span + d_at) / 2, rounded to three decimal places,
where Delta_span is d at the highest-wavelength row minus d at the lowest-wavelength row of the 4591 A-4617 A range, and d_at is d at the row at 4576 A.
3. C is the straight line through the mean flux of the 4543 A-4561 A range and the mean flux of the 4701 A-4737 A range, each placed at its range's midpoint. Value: 0.054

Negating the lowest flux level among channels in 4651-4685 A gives -83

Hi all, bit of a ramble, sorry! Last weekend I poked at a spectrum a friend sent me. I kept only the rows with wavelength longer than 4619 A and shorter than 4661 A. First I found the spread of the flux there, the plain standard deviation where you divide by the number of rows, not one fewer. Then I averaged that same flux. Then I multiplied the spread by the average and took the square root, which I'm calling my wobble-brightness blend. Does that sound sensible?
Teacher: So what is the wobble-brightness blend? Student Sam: 13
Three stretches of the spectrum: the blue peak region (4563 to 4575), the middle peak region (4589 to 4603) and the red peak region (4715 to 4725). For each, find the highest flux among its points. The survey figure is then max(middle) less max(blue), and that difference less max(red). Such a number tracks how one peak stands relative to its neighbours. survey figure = -95.3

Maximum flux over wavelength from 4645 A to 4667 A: 90.61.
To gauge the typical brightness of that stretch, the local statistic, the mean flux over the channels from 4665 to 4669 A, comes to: 84.3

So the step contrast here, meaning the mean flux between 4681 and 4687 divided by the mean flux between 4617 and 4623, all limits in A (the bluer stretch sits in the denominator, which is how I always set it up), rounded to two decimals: 0.98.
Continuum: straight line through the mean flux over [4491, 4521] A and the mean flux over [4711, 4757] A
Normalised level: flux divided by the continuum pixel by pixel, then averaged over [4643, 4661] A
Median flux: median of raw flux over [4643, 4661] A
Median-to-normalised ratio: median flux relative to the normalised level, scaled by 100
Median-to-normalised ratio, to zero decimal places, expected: 8842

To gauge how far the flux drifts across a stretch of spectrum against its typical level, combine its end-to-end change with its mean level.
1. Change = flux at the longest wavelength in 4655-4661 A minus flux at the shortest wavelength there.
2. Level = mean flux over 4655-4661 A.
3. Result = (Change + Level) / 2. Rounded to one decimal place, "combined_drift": 46.5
